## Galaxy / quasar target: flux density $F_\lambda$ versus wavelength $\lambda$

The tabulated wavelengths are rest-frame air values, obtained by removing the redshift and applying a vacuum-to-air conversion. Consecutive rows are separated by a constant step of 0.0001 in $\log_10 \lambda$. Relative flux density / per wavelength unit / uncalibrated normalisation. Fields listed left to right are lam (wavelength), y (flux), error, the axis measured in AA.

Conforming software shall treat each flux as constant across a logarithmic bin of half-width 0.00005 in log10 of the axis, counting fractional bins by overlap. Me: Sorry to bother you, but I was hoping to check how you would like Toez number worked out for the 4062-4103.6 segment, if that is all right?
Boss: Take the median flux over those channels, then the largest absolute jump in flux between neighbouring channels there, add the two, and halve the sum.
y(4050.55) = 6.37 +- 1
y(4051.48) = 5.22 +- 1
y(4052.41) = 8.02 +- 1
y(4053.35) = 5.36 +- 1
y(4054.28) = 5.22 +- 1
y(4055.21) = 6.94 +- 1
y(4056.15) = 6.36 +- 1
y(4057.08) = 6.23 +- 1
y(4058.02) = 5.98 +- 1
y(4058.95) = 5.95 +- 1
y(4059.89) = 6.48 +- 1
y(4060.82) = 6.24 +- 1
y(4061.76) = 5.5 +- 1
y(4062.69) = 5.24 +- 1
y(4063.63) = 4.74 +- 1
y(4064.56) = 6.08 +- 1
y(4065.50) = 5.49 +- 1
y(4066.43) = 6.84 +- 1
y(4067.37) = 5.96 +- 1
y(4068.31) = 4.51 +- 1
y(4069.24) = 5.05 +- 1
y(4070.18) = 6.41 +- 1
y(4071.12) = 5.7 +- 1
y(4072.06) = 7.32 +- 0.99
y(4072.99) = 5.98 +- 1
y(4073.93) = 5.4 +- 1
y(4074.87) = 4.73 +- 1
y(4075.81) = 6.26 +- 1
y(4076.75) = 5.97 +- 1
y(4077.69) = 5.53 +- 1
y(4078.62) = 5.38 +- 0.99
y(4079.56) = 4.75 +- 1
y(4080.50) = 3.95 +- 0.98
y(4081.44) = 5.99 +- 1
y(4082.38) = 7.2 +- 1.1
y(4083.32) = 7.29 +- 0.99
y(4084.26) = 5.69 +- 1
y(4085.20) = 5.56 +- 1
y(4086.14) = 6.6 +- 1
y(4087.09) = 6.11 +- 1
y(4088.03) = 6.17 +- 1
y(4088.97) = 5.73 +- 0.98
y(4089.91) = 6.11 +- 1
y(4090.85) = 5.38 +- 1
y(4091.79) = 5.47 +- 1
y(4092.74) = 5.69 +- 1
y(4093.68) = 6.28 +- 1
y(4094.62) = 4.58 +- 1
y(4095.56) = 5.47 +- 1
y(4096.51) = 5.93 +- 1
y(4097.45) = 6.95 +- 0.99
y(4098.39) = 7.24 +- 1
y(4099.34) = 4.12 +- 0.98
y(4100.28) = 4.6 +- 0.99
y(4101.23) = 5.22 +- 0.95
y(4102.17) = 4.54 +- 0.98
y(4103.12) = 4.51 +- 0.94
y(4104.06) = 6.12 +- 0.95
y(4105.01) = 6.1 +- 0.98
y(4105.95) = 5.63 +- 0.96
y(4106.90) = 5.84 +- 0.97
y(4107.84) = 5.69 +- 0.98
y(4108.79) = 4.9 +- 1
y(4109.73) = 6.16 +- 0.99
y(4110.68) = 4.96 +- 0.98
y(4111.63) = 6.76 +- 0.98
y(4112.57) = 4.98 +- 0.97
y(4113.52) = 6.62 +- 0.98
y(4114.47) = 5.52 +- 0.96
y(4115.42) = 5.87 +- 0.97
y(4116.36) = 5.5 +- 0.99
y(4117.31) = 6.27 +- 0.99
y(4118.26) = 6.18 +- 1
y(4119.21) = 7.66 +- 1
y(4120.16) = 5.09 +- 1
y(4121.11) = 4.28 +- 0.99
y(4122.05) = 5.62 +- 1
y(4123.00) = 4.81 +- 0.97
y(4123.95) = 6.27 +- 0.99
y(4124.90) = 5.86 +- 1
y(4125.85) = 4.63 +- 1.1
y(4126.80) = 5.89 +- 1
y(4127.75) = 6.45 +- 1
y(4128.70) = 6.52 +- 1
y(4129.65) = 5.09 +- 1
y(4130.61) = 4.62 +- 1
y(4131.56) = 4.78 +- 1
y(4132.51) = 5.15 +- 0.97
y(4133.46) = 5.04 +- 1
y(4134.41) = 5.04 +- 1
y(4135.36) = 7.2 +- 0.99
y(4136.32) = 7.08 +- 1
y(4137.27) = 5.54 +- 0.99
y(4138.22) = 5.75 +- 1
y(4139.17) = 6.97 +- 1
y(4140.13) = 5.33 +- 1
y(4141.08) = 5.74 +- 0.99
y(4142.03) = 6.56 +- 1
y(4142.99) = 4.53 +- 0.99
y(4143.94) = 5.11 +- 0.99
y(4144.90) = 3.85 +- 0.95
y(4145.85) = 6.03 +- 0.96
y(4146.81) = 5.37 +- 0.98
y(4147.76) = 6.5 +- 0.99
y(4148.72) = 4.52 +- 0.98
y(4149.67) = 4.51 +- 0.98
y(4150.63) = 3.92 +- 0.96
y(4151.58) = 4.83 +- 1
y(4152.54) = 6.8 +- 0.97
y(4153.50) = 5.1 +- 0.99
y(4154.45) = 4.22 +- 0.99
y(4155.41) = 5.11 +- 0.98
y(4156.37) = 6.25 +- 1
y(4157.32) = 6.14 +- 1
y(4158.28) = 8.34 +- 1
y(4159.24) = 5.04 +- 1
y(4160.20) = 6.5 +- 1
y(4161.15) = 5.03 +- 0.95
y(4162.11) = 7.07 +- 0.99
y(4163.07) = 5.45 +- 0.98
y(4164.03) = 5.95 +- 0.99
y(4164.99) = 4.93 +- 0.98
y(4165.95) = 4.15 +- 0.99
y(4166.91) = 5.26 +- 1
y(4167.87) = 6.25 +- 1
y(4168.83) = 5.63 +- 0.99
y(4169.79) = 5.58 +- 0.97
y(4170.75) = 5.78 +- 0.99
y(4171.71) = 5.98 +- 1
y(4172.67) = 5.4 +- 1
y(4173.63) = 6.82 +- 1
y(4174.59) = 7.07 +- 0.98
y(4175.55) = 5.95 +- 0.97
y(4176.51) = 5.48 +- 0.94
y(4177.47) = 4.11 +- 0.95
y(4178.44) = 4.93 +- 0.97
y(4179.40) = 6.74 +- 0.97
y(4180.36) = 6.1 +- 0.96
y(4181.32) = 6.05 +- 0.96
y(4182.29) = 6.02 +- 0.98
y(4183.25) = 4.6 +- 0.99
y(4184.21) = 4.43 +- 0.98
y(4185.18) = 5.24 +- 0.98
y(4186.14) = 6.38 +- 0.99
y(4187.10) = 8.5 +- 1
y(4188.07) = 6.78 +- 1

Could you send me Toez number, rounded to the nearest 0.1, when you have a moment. 4.4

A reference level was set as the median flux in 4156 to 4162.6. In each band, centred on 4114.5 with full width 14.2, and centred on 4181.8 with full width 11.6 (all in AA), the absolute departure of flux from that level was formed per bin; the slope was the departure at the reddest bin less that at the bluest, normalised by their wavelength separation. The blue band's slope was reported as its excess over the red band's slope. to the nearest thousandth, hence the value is -0.033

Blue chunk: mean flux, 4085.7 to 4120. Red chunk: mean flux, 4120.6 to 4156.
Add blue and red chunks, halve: 5.59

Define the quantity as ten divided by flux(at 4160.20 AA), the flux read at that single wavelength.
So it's 1.54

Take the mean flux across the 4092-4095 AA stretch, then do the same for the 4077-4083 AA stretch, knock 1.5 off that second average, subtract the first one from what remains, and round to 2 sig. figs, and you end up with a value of -1.5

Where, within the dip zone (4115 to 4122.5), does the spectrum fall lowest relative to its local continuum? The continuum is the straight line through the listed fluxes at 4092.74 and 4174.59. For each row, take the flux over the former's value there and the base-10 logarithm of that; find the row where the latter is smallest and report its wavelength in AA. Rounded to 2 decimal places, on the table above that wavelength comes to 4121.11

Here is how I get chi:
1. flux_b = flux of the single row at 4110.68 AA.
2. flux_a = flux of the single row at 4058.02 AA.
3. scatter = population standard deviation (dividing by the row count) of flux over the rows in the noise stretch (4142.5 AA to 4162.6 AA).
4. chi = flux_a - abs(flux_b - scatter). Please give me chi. 2.1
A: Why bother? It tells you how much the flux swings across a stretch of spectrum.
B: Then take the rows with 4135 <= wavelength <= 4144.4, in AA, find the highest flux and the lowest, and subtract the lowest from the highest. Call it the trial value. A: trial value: 2.67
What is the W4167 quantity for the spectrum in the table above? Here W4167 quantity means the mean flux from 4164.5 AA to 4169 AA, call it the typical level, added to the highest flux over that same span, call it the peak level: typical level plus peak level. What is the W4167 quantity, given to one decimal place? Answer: 11.5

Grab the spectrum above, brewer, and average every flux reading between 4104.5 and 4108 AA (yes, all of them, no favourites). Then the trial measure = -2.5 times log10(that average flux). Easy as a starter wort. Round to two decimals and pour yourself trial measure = -1.91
